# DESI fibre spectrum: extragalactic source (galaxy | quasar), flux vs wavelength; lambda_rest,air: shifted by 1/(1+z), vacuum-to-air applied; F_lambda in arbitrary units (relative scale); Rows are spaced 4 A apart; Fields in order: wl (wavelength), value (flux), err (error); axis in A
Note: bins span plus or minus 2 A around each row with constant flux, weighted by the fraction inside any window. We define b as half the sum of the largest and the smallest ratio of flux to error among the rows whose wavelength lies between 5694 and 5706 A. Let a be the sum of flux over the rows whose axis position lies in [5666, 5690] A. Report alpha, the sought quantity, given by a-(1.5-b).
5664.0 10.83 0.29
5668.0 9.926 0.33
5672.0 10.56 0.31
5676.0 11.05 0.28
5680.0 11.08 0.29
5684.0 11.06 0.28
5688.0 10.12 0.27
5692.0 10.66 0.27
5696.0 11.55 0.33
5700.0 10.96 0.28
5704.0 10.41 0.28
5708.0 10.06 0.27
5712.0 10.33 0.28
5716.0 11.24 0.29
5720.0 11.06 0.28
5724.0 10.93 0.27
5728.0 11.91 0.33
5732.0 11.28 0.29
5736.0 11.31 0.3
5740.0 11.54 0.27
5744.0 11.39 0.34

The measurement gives 99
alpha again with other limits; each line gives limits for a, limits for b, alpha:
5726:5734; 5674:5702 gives 59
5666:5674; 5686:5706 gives 56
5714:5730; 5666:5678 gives 78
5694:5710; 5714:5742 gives 81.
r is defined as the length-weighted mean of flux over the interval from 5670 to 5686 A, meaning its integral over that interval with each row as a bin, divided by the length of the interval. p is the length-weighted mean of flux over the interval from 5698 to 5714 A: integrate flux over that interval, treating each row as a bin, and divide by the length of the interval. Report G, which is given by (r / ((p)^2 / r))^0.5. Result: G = 1.05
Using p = 10.4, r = 10.9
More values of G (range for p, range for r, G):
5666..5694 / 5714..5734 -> 1.06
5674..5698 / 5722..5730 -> 1.05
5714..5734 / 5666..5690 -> 0.94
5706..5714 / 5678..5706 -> 1.06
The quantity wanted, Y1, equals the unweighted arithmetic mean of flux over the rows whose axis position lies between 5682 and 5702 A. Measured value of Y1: 10.9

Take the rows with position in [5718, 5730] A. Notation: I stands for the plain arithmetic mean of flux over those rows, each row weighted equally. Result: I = 11.3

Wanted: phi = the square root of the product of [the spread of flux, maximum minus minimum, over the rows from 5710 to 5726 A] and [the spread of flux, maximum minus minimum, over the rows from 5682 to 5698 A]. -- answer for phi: 1.14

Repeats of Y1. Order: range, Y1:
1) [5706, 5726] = 10.7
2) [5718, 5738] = 11.3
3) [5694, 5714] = 10.7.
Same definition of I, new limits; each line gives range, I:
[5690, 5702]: 11.1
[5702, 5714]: 10.3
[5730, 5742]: 11.4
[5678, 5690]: 10.8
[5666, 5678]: 10.5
